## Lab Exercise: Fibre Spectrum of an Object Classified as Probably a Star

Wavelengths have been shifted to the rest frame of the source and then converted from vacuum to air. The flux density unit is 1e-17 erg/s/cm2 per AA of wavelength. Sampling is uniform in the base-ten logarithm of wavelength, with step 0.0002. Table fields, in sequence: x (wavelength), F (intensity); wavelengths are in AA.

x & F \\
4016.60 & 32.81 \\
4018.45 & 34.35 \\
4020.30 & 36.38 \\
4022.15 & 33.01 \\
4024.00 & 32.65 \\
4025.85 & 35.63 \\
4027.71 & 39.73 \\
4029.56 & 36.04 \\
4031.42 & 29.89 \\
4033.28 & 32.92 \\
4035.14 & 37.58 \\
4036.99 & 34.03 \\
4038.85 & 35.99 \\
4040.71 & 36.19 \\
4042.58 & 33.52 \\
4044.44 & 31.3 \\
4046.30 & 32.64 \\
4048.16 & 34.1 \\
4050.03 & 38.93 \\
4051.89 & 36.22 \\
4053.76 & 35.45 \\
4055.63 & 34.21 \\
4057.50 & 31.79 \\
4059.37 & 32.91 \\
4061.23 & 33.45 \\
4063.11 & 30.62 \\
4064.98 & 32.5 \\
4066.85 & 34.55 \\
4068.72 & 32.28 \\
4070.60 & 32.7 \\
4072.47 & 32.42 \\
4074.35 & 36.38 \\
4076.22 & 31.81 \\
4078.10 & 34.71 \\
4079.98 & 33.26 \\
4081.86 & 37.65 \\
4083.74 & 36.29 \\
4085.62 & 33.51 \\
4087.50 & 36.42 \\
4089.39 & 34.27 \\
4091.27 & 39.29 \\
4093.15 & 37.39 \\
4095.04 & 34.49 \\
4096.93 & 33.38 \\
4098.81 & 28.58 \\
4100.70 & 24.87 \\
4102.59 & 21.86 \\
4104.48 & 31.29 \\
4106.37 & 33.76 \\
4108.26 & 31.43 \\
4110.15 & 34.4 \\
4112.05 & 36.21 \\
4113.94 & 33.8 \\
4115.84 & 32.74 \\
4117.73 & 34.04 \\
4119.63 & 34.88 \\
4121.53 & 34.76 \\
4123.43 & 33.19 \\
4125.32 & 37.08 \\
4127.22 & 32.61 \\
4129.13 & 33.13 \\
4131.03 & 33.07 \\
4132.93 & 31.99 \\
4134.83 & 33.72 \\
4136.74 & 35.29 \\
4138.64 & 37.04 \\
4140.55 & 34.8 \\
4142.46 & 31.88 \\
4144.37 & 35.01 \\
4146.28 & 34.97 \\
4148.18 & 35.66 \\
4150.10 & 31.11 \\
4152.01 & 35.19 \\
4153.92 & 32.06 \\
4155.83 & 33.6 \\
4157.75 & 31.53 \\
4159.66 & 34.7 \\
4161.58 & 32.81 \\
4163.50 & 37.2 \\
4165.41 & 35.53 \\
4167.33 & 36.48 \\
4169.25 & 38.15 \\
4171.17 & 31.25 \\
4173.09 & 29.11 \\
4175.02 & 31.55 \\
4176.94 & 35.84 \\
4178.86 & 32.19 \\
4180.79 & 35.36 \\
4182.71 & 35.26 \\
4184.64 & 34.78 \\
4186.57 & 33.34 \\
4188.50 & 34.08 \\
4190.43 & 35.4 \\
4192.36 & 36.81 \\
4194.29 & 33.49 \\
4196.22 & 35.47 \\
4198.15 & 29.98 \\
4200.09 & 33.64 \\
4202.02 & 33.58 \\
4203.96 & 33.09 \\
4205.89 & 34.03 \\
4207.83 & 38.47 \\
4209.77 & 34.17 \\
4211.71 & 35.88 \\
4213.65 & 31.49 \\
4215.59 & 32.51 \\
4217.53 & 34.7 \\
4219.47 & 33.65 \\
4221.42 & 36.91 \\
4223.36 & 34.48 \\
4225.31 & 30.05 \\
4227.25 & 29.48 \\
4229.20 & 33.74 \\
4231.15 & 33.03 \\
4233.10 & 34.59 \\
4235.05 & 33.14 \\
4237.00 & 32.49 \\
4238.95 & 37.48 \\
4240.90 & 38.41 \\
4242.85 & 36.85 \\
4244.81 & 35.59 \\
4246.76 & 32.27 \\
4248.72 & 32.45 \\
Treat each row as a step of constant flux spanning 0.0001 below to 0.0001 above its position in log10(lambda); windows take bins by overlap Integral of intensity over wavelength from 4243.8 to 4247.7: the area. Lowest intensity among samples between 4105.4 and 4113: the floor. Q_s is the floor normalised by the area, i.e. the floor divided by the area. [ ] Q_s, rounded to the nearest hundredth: 0.24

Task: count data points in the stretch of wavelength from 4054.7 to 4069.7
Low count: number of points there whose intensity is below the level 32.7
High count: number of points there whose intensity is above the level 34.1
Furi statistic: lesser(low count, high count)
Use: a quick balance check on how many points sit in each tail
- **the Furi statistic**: 2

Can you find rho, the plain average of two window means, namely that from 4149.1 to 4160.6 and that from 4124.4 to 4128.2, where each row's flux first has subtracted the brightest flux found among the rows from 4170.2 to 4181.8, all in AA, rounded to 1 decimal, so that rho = -1.9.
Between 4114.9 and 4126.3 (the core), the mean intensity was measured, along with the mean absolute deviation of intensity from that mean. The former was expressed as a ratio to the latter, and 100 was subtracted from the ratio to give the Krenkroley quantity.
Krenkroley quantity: -69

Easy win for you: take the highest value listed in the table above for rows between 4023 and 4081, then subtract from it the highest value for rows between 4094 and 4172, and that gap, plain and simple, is 1.6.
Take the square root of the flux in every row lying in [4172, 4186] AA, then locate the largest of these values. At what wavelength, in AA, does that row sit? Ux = 4176.94 AA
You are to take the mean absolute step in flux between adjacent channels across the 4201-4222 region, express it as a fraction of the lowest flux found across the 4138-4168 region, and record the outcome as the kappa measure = 0.076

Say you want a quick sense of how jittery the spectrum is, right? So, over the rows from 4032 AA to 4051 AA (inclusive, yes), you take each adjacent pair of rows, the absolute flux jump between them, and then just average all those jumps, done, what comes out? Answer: 2.5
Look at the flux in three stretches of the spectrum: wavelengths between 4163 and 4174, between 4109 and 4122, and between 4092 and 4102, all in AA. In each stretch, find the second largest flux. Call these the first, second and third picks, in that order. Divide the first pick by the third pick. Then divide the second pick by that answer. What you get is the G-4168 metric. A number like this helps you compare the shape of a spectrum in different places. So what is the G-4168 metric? 32.3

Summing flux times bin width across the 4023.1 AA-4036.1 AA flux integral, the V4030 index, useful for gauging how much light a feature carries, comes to 454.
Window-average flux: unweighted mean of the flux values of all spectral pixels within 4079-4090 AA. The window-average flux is 35.2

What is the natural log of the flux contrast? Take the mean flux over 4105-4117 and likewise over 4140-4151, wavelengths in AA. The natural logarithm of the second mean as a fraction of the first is 0.01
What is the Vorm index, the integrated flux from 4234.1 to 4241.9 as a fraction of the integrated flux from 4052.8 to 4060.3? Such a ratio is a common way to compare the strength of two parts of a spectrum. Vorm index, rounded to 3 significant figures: 1.10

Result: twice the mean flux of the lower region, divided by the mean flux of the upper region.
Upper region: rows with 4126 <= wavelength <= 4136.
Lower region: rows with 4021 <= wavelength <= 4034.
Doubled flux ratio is 2.08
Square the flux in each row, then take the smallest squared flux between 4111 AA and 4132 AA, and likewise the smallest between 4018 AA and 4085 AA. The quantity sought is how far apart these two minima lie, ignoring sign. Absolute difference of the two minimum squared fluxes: 170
